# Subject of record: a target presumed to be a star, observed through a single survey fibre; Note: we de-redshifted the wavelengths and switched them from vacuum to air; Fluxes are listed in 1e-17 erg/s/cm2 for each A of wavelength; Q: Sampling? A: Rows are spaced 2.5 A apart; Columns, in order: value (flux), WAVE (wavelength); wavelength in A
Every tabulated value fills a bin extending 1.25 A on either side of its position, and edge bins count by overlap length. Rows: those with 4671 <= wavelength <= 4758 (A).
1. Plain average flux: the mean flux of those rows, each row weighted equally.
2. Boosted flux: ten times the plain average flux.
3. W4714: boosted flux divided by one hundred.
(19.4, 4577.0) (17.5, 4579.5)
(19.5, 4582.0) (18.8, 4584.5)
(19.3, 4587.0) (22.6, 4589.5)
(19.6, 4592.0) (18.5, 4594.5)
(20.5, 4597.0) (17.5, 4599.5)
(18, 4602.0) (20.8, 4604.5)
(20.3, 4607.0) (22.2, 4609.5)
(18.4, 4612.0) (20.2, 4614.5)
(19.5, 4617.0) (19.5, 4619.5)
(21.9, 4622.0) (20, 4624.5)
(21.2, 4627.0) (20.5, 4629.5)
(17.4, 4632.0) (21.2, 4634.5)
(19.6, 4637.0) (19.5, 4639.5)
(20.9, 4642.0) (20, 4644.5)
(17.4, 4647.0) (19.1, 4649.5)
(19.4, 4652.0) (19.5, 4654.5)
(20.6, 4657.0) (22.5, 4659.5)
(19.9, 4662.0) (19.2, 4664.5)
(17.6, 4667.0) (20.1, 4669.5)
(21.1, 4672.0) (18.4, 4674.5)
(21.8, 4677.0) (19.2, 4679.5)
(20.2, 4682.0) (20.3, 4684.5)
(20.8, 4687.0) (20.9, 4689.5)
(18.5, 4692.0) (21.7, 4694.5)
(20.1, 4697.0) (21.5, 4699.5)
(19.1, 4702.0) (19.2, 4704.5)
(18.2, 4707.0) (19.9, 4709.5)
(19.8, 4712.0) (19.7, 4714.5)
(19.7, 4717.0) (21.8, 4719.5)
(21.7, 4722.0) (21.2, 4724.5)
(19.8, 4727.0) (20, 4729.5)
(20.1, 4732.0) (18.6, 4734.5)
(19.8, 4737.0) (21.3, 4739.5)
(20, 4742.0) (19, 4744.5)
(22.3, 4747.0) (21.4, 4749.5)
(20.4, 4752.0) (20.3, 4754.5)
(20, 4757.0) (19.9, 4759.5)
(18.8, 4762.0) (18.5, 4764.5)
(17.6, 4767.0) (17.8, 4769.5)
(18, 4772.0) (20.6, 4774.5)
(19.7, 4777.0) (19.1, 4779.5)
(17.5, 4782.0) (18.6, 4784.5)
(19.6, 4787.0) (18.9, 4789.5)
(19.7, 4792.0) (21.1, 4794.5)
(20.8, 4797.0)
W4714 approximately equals 2.02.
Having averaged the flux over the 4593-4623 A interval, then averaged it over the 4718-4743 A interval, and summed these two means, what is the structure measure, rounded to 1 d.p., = 40.2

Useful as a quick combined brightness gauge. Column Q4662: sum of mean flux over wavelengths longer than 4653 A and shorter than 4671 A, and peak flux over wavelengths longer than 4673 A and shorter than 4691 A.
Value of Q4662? 41.7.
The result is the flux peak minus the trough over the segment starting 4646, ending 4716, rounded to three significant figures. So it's 5.10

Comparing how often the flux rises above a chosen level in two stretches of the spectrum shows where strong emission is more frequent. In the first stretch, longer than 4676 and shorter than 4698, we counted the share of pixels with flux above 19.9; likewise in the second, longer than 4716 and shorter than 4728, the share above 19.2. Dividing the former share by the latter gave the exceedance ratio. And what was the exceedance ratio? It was 0.78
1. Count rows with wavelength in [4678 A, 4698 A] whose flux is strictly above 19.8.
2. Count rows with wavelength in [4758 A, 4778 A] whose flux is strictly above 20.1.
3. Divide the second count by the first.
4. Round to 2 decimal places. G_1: 0.17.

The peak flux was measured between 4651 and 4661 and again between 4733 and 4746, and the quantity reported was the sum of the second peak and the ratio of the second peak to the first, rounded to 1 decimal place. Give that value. 22.2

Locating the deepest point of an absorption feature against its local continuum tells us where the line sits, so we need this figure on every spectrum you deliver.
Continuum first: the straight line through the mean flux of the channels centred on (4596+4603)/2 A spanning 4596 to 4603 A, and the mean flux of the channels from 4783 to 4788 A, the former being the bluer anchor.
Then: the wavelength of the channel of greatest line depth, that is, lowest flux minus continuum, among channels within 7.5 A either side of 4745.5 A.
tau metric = 4744.5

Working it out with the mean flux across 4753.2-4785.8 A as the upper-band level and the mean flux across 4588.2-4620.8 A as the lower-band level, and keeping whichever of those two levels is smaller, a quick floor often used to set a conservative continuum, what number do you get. 19.0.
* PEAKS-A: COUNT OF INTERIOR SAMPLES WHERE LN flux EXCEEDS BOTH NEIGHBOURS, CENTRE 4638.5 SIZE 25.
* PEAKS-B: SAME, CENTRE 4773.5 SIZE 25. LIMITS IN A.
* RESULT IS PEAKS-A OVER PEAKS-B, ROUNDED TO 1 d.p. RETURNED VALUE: 2.0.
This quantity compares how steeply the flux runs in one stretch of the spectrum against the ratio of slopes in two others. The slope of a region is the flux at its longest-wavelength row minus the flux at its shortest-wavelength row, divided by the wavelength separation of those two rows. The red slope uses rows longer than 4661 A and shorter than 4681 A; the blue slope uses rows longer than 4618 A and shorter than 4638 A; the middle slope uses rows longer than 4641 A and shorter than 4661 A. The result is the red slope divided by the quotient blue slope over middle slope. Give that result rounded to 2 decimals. -0.64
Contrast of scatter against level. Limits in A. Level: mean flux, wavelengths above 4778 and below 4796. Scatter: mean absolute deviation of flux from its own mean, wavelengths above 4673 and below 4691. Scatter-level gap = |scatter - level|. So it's 18.4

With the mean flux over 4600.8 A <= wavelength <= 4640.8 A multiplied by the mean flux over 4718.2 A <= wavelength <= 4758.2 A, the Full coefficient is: 410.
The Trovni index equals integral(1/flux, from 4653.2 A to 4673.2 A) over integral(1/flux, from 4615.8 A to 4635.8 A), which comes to 1.00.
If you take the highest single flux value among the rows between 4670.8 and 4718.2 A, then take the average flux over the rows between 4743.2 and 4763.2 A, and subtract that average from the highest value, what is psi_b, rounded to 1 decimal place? 1.5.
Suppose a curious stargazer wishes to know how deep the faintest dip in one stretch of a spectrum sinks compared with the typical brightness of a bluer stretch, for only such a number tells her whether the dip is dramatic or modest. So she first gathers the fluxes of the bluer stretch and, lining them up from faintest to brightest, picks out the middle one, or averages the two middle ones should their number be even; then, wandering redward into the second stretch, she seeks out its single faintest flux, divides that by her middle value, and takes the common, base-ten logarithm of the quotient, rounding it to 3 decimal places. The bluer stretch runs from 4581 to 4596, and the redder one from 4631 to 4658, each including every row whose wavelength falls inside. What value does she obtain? -0.047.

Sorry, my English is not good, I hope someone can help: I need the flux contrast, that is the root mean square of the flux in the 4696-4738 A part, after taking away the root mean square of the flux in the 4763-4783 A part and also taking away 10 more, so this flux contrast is -8.6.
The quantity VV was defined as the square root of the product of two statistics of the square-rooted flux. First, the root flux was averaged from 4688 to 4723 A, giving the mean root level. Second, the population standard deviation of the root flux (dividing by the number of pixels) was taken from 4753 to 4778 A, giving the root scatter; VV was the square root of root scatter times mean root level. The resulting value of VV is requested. 0.74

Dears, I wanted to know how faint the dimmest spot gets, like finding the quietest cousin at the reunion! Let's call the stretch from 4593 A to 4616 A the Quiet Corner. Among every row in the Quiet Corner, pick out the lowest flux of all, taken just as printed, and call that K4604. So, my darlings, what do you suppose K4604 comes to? 17.5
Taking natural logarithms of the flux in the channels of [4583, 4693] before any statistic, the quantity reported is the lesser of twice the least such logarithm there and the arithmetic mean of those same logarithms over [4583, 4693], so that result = 2.99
